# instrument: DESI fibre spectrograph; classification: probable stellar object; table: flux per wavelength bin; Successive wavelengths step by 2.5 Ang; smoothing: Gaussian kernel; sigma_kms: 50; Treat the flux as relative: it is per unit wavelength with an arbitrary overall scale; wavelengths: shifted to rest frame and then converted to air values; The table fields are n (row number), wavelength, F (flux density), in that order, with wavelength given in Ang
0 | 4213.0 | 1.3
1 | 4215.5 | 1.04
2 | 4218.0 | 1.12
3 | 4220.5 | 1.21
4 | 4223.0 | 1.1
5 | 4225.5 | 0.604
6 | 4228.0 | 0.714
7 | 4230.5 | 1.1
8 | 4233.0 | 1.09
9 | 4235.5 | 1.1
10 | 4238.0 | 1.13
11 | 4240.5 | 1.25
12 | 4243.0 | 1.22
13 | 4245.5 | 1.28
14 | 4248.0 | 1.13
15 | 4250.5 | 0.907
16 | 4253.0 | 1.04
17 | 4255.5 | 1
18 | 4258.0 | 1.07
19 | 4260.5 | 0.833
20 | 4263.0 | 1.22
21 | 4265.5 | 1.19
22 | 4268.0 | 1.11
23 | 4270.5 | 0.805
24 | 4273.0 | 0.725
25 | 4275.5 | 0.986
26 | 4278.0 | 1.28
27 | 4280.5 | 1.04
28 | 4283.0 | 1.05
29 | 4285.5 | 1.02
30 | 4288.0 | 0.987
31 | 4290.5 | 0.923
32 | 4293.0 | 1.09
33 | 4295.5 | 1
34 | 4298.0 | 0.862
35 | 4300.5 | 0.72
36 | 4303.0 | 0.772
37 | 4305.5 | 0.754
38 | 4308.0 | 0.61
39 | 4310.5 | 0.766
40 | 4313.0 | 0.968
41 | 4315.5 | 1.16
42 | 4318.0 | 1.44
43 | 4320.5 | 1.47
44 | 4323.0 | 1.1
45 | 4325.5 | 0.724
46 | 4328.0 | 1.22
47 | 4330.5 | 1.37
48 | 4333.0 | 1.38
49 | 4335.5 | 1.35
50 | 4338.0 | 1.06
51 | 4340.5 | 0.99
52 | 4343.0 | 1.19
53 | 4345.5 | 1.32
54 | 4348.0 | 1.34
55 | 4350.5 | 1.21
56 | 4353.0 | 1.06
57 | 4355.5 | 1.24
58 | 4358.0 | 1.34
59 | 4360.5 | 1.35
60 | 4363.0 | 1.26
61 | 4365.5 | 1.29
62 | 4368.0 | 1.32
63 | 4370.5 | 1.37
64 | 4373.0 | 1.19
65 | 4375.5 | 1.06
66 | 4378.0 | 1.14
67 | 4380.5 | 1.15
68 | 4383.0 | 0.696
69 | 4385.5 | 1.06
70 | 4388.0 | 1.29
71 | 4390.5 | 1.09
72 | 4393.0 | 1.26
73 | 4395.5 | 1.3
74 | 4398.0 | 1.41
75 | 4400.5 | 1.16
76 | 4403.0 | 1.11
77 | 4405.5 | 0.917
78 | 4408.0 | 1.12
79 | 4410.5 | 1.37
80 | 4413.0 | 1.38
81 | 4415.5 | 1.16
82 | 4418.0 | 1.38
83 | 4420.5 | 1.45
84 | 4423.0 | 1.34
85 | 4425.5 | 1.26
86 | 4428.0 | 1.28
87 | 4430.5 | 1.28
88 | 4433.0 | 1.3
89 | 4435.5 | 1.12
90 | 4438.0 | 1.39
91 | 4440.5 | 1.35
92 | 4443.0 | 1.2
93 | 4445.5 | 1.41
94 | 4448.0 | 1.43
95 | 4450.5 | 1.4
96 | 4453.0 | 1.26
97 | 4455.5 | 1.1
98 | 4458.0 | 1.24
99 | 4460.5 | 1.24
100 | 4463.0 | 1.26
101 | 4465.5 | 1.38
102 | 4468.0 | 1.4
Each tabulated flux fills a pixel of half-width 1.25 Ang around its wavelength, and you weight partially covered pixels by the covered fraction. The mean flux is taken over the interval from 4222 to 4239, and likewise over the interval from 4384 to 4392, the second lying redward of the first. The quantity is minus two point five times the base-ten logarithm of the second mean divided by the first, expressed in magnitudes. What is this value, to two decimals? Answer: -0.17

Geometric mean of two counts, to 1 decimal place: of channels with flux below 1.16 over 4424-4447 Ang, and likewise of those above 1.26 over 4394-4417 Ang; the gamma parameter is 2.0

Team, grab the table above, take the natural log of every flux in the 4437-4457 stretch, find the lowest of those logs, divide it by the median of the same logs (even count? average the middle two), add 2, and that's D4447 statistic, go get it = 2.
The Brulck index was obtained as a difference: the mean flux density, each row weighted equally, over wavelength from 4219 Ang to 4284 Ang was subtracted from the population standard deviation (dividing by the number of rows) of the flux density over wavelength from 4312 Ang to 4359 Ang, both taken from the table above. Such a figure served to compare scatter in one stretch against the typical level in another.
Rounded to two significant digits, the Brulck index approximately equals -0.86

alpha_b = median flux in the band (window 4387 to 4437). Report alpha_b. 1.28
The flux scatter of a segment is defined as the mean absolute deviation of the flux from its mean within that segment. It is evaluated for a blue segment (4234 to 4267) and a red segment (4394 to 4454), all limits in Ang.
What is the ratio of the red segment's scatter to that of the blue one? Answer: 1.0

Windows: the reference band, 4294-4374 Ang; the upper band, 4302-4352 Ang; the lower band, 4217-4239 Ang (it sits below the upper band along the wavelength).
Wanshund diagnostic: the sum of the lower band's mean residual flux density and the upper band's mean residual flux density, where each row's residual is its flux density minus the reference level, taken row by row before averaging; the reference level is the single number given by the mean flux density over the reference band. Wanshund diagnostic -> -0.13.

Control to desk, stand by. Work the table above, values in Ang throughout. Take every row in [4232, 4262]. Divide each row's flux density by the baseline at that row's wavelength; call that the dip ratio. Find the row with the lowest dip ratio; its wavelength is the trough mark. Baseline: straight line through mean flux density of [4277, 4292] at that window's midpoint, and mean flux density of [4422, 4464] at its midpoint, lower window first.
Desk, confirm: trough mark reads 4260.5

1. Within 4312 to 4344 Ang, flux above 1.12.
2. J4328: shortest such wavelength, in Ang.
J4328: 4315.5 Ang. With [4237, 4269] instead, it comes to 4238.0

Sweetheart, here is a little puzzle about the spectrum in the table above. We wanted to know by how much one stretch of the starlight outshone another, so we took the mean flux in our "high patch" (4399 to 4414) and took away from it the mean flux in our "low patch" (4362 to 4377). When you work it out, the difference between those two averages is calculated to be -0.07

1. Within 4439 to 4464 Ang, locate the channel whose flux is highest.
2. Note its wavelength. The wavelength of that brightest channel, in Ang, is 4448.0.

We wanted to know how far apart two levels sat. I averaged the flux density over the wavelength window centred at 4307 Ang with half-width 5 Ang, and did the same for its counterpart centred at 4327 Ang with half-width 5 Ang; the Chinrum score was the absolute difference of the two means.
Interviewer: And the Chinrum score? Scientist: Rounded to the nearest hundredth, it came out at 0.38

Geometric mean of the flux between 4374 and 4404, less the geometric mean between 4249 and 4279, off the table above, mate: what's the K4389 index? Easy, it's 0.13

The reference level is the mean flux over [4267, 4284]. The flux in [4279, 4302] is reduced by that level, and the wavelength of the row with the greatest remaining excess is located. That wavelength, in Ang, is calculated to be 4293.0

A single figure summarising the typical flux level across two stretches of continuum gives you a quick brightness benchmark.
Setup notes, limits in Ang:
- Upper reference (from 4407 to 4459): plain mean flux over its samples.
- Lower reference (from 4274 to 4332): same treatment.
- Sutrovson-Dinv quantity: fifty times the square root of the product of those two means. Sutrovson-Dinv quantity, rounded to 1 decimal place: 57.3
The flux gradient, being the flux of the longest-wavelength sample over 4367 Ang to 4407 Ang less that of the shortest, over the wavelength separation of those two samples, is -0.011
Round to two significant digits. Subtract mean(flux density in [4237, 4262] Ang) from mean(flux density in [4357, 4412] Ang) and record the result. 0.11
